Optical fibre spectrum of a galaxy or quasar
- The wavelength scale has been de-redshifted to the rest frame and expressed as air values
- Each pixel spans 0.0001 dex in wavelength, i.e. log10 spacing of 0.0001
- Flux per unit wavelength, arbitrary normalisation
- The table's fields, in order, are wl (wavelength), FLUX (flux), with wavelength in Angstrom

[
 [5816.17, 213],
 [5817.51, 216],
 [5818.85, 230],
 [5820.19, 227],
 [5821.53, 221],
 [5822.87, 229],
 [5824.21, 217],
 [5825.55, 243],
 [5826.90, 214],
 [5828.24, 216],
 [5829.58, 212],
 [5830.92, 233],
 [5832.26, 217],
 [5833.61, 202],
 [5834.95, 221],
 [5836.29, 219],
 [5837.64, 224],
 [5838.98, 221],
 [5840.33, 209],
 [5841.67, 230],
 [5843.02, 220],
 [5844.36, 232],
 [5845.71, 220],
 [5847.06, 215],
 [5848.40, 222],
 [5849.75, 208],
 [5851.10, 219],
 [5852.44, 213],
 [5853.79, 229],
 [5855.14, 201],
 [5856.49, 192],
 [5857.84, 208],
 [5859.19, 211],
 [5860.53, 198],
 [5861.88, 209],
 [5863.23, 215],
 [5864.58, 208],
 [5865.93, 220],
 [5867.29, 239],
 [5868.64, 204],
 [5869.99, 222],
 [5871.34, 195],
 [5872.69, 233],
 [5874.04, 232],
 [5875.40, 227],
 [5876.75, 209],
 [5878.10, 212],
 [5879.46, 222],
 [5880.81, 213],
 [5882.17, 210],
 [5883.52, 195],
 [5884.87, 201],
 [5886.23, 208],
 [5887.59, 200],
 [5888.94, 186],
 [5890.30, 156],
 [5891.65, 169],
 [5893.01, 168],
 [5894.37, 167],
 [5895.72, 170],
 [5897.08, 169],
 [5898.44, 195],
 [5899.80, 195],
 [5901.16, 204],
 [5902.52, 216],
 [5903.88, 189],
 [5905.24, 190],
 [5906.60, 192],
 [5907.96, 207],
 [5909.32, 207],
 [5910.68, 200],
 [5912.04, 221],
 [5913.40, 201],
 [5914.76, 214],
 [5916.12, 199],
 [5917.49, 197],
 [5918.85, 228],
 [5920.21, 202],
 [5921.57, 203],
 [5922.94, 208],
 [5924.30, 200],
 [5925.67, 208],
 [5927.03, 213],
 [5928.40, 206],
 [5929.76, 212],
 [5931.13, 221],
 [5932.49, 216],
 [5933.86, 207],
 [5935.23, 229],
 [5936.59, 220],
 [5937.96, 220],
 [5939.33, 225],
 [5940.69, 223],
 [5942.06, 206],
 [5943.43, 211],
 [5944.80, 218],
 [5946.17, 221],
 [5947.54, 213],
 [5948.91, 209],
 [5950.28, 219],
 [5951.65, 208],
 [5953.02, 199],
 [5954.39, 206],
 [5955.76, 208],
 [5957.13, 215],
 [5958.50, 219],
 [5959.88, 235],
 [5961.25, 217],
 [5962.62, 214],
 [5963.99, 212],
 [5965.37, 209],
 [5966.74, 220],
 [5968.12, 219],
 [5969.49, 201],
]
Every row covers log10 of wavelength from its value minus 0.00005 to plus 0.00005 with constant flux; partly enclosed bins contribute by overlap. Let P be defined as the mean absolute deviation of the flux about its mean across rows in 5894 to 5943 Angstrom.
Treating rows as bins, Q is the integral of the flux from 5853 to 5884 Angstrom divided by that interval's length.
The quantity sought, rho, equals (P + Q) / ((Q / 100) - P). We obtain -24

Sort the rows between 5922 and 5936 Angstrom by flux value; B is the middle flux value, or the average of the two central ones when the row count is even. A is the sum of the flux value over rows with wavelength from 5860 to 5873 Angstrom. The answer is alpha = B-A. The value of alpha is -1933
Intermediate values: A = 2143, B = 210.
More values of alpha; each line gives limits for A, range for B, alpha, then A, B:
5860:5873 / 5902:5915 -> -1939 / 2143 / 204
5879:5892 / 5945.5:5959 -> -1749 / 1960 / 211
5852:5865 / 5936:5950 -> -1865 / 2084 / 219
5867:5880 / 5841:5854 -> -1975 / 2195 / 220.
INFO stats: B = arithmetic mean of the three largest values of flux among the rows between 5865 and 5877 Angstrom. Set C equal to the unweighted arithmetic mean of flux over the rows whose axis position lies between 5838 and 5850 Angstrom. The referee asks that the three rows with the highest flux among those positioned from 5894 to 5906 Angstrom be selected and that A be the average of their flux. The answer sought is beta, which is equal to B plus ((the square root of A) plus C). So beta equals 469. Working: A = 205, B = 235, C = 220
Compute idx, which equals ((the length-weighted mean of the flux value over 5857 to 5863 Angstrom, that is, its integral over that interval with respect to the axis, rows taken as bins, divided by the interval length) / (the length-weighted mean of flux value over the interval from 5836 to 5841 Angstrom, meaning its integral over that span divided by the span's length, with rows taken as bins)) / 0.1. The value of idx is 9.5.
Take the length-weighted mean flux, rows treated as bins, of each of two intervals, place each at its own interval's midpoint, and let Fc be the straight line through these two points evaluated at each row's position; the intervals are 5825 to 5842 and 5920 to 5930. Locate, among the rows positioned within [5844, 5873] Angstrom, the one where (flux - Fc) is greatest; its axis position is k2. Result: 5867.29 Angstrom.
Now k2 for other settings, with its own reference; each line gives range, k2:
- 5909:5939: 5935.23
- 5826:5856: 5844.36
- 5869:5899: 5872.69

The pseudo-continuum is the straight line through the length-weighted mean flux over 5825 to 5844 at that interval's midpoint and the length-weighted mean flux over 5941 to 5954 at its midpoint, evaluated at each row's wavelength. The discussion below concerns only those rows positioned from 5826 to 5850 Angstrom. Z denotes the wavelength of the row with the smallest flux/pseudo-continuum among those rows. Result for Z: 5833.61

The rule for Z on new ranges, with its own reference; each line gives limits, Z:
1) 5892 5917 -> 5894.37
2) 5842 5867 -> 5856.49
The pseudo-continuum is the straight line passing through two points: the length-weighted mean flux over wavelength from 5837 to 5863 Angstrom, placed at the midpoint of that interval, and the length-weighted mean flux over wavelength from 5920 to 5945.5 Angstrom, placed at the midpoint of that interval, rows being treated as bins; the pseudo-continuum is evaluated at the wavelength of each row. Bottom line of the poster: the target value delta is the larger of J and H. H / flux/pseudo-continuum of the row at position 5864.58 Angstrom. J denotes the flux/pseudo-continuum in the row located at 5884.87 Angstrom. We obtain 0.97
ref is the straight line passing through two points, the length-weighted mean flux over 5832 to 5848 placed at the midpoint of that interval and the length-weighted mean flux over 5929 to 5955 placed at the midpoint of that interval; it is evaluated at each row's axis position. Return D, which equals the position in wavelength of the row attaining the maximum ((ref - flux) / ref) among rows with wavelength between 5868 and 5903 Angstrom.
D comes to 5890.30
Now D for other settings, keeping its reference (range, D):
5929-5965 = 5953.02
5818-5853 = 5833.61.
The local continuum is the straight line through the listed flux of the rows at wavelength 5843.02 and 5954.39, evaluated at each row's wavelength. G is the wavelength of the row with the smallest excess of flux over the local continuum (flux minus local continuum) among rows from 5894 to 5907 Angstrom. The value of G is 5894.37 Angstrom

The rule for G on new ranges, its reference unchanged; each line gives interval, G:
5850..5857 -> 5856.49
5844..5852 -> 5849.75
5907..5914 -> 5910.68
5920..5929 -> 5924.30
